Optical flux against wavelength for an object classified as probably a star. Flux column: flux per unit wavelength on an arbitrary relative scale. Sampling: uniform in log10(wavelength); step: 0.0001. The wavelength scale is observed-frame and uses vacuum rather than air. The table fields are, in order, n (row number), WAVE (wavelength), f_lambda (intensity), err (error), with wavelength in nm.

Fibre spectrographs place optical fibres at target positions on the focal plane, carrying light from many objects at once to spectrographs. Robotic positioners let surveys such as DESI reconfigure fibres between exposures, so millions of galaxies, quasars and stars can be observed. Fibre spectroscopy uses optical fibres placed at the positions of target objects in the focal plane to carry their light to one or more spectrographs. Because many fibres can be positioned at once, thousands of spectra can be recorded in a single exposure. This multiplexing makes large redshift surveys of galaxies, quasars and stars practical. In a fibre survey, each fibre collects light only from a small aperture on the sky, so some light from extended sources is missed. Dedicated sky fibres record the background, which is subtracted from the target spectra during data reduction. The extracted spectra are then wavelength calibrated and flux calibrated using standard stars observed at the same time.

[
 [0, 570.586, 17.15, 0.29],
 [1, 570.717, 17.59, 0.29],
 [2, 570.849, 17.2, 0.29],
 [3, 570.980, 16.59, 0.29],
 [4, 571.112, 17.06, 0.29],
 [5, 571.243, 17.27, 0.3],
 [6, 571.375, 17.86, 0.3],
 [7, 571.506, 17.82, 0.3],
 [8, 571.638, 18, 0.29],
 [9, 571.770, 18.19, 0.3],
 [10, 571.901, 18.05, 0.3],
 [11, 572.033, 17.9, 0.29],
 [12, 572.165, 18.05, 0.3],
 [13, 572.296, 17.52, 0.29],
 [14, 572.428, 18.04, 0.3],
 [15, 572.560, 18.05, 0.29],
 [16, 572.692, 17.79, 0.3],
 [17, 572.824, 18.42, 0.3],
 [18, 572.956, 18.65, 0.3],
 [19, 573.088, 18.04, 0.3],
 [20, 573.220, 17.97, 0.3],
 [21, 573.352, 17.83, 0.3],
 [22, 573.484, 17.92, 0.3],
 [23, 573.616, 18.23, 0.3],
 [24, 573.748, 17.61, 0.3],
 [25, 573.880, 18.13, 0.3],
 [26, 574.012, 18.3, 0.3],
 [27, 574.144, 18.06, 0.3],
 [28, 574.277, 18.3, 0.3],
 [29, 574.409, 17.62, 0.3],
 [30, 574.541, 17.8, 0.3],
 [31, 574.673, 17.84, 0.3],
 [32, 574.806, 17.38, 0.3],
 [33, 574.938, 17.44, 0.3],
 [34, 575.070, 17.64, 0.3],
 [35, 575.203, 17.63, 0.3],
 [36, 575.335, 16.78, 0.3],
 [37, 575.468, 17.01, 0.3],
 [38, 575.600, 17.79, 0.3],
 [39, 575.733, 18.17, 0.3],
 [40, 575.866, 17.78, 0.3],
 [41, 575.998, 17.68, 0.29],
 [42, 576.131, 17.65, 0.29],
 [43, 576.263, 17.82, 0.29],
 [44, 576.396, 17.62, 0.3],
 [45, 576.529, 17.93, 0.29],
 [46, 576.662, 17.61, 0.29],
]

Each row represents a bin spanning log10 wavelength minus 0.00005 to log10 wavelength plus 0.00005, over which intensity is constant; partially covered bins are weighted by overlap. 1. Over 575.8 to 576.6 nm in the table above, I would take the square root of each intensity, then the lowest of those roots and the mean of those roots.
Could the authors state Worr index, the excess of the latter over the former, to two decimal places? 0.02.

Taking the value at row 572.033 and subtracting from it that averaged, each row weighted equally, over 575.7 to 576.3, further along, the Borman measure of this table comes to 0.08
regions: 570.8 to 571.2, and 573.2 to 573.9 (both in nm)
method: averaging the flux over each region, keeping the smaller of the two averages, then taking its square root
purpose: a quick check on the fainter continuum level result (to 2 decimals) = 4.12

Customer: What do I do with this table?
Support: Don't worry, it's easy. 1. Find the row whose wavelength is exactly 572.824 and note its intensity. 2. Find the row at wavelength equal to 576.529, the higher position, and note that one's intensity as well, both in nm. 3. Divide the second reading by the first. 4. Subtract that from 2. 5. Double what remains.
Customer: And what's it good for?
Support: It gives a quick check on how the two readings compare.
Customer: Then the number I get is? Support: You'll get 2.05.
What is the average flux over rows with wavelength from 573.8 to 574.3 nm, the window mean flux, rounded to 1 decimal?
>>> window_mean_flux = 18.2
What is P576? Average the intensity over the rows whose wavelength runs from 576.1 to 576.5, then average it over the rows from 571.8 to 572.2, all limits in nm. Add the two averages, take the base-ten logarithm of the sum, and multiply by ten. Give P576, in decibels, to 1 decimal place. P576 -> 15.5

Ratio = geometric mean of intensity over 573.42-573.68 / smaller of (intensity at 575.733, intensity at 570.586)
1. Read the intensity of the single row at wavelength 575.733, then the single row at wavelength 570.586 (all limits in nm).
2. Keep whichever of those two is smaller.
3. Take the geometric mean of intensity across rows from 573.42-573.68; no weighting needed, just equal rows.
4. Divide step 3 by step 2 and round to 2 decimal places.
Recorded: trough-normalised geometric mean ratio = 1.05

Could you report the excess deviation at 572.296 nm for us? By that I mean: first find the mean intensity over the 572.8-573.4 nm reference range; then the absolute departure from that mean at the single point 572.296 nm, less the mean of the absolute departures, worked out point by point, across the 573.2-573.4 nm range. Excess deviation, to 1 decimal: 0.4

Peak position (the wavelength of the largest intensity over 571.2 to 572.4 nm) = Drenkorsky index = 571.770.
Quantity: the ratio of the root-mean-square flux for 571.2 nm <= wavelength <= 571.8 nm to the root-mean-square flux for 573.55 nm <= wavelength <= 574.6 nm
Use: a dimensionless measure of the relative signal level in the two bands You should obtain 0.990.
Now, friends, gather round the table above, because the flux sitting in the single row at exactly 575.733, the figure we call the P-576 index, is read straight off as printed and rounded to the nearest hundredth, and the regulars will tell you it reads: 18.17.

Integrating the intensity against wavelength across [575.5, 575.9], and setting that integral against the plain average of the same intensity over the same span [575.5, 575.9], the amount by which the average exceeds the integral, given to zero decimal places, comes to 11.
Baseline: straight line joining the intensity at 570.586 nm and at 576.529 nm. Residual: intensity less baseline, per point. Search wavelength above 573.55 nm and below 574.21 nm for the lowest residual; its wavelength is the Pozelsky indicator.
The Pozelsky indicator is 573.748 nm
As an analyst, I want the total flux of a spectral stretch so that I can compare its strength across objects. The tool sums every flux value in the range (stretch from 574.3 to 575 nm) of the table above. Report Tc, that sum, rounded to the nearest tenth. 88.1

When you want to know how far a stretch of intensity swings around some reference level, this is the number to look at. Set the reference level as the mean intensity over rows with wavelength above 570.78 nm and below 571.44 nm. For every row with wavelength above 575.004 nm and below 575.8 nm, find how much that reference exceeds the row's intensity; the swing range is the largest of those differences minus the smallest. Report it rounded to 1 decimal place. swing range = 1.4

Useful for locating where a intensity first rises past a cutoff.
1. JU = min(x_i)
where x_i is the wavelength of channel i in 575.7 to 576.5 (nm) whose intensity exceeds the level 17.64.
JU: 575.733 nm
